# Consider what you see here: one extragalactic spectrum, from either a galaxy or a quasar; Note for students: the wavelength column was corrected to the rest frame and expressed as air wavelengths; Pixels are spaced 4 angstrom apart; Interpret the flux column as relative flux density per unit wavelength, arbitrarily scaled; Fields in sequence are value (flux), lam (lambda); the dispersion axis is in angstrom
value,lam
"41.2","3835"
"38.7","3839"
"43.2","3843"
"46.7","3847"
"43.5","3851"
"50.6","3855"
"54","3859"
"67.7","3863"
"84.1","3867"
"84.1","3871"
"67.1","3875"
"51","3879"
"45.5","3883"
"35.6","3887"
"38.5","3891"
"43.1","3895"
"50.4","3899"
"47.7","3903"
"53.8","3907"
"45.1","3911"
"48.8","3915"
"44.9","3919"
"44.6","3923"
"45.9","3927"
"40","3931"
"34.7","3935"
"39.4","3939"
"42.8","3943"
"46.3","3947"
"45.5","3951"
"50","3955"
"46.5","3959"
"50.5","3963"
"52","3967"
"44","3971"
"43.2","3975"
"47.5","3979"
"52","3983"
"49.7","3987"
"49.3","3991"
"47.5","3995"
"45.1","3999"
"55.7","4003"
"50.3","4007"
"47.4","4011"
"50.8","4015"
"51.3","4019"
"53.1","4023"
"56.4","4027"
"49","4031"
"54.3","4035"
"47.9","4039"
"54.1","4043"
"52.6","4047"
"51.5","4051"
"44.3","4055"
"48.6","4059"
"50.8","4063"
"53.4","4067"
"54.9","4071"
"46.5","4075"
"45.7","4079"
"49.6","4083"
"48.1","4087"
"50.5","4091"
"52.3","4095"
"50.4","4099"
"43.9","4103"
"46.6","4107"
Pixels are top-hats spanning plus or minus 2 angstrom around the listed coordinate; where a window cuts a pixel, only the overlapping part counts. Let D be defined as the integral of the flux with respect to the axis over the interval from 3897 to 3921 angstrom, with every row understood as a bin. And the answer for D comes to 1163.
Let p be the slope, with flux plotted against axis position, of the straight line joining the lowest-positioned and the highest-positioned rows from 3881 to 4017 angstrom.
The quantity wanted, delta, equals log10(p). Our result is -1.40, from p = 0.040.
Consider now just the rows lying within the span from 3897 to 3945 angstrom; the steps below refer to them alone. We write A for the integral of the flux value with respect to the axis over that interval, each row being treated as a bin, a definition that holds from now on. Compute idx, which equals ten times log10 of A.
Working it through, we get 33.3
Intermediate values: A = 2152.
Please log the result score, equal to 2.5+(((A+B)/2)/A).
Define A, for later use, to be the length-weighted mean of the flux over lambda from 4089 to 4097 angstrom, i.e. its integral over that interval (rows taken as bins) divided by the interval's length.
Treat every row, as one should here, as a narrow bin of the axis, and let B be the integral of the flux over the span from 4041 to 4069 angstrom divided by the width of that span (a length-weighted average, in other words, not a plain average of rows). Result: 3.49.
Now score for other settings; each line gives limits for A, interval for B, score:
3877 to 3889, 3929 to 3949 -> 3.46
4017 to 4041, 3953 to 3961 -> 3.46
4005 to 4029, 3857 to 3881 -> 3.66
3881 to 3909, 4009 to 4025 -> 3.56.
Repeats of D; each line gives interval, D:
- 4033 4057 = 1219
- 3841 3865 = 1223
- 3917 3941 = 998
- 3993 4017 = 1187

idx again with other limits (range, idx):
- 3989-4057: 35.4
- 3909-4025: 37.4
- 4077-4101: 30.7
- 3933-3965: 31.5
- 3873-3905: 31.8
